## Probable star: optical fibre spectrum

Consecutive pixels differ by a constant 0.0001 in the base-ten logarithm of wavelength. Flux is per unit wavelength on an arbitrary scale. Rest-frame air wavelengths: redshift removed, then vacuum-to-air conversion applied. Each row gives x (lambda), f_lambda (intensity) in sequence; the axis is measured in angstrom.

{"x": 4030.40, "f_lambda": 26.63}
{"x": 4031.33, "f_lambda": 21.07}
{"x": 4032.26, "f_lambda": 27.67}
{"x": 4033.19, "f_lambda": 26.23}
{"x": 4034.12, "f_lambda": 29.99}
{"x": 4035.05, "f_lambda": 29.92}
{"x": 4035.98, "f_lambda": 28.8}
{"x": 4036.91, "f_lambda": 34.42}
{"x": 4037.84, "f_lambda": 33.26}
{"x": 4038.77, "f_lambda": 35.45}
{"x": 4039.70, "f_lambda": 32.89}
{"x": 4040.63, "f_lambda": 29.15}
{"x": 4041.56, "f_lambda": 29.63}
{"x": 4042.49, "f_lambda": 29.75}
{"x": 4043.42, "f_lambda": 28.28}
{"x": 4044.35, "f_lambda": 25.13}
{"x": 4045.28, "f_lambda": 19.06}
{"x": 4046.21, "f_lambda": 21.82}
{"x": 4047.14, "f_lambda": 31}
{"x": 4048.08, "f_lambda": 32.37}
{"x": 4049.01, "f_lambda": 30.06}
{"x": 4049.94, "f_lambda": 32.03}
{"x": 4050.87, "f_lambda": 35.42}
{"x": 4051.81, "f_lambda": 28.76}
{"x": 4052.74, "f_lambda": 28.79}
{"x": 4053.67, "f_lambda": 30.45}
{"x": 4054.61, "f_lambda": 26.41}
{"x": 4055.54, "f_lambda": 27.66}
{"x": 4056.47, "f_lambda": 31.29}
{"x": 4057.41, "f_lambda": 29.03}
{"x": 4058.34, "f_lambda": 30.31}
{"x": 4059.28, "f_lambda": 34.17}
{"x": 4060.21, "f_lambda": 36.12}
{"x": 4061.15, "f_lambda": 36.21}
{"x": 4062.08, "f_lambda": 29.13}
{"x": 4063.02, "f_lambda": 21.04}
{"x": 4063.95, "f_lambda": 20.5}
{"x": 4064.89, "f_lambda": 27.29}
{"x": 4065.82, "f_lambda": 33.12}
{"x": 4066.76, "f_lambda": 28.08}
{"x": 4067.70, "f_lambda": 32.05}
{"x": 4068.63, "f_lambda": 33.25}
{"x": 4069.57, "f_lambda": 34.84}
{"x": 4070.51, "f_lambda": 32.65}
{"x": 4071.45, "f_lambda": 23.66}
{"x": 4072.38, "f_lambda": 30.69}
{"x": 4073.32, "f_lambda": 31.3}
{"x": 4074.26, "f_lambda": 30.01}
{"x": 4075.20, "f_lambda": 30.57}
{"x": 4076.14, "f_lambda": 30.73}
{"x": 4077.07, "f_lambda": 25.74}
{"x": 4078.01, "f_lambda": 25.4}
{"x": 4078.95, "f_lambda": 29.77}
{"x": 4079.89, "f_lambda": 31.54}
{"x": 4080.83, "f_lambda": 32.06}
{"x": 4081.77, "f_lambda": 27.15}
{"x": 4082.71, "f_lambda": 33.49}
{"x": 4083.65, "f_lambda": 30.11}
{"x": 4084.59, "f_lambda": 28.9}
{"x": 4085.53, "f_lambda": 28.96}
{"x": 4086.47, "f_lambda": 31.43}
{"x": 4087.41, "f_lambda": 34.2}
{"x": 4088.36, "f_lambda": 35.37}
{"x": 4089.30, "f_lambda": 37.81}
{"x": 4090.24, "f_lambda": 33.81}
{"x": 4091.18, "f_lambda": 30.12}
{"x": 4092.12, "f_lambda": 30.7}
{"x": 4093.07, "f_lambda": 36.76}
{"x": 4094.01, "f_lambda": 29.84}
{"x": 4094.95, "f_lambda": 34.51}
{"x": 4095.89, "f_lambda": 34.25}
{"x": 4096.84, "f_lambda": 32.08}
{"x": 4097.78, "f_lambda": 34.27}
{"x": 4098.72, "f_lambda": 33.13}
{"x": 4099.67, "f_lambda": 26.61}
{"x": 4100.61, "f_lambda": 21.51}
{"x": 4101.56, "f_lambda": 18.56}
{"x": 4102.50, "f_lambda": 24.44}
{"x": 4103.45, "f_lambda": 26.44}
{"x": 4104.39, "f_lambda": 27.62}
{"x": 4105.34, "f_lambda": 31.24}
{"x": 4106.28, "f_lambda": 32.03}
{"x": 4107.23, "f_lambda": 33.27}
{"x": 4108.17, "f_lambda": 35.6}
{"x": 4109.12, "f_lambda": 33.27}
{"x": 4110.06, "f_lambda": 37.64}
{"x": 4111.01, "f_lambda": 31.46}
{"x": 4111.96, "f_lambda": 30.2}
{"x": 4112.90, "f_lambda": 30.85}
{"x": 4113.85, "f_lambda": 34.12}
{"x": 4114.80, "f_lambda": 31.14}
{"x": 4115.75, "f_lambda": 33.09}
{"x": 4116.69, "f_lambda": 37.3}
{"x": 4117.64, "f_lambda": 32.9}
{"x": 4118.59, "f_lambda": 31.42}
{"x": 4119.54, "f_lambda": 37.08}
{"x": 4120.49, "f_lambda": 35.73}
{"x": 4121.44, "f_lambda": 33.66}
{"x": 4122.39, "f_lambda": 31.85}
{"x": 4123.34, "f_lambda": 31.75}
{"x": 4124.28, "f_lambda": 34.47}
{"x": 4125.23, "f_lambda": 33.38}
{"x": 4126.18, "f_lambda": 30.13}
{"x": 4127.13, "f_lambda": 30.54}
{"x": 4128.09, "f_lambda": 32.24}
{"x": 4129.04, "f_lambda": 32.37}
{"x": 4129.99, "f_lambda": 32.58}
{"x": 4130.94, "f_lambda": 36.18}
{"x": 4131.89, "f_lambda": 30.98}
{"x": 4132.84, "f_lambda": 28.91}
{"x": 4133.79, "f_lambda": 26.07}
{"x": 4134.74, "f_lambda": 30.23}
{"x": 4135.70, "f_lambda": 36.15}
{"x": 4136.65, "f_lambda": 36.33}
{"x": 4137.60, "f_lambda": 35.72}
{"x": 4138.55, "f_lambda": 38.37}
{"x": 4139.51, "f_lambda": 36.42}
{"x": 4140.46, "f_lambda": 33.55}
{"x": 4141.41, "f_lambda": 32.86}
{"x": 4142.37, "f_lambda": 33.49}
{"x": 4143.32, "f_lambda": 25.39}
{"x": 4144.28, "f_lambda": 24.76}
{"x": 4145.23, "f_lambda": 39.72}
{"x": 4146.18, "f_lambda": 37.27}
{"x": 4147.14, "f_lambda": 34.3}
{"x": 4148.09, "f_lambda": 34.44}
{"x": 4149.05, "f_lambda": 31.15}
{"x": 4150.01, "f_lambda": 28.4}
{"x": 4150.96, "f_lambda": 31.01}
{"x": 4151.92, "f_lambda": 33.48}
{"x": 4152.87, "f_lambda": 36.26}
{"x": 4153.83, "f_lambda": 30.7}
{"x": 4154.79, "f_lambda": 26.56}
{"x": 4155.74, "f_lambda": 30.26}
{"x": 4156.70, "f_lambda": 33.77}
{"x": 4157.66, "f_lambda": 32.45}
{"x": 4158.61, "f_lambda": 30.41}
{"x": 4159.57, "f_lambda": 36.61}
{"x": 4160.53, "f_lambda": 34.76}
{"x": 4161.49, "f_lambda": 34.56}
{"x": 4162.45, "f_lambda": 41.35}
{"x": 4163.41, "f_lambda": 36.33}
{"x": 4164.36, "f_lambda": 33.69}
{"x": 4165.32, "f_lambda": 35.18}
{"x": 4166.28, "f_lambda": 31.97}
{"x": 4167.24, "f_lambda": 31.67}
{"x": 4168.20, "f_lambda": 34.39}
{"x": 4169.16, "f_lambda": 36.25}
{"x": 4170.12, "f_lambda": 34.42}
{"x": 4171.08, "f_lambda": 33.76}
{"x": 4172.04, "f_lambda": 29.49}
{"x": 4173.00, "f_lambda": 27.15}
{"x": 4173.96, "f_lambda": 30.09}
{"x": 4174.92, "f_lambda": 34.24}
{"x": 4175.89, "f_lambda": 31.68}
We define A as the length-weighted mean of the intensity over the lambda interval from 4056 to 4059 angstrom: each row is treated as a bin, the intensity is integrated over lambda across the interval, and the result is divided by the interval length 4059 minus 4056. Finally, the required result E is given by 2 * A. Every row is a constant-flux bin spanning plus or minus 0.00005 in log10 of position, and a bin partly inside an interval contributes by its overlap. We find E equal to 61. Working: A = 30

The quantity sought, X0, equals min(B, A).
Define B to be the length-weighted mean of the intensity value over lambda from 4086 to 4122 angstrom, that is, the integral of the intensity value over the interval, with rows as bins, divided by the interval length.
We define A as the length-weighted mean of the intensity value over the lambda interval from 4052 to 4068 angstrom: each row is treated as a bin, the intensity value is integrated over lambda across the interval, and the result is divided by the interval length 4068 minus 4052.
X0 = 29.5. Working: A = 29.5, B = 32.0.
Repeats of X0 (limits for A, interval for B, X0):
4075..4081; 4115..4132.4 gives 29.2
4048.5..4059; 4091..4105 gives 29.4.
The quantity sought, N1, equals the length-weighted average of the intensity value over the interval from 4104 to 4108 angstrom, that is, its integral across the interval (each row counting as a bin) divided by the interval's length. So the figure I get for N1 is 31.5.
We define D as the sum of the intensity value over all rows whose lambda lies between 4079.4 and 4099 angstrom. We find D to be 680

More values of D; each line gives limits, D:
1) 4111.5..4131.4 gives 693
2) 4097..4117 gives 644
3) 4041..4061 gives 618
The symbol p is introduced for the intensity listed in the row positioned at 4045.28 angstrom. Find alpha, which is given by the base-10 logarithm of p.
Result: 1.28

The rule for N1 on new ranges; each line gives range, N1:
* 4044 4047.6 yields 24.2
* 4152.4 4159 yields 31.5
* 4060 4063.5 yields 30.2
